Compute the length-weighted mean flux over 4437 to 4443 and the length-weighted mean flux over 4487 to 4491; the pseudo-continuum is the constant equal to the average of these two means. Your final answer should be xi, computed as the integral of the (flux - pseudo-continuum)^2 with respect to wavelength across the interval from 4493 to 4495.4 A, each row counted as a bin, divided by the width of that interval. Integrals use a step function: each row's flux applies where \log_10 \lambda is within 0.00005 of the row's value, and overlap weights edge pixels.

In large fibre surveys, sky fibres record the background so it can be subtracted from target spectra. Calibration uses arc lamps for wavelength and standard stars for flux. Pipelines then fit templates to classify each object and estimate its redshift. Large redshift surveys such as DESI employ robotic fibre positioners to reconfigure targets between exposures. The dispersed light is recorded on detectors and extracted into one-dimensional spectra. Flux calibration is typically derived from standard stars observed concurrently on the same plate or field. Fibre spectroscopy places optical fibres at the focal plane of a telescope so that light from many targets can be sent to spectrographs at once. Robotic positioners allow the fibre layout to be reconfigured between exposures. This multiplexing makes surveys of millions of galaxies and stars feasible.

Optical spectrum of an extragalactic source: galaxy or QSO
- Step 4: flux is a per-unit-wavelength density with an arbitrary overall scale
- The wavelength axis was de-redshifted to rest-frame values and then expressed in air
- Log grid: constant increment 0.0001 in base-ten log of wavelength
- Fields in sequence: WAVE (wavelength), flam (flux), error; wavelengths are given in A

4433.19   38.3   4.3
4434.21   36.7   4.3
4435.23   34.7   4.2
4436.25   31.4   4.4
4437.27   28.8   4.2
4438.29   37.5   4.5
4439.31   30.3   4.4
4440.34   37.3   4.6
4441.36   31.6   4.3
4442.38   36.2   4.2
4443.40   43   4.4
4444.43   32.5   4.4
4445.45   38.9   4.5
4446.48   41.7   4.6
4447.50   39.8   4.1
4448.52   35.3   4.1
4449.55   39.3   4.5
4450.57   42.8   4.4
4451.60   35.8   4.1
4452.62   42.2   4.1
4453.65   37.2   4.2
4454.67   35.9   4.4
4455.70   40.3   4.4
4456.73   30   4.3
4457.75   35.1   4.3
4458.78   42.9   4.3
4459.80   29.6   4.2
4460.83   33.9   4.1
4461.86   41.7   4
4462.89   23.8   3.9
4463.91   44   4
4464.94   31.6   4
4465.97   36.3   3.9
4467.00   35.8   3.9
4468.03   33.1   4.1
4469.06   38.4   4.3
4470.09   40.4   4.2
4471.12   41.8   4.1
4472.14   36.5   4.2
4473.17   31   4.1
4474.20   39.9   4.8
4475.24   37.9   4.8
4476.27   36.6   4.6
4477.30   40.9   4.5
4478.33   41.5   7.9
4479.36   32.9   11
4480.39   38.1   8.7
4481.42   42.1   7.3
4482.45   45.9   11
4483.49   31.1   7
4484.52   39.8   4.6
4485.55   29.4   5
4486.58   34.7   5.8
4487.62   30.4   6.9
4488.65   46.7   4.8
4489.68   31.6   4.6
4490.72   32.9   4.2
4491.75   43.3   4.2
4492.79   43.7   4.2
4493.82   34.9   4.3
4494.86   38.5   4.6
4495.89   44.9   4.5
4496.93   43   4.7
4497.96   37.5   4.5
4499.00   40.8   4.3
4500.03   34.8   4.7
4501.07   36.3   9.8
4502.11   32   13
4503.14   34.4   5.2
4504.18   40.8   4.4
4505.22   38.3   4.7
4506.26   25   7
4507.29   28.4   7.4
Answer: 18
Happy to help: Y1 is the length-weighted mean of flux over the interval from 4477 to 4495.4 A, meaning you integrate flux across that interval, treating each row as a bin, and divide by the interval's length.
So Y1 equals 37.7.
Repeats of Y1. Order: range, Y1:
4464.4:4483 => 37.8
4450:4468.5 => 36.2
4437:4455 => 37.1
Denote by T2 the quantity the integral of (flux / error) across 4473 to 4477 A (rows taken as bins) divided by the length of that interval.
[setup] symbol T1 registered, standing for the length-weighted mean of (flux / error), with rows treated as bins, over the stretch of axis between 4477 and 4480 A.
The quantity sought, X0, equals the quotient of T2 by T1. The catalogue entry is 1.46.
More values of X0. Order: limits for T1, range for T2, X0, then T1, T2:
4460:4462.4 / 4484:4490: 0.77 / 8.98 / 6.9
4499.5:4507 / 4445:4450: 1.53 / 5.83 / 9.0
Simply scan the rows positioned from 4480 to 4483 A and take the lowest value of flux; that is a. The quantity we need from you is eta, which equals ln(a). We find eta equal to 3.64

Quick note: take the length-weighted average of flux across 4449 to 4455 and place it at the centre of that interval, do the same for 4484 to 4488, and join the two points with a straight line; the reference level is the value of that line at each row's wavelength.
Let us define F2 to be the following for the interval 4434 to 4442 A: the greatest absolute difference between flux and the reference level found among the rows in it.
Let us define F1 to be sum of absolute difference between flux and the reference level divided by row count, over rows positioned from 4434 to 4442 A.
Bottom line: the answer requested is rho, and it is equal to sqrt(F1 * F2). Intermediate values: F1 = 7.6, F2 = 12.4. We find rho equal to 10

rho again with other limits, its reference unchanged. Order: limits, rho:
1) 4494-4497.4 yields 11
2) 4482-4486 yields 9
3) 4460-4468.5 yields 8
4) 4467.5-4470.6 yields 4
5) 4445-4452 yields 3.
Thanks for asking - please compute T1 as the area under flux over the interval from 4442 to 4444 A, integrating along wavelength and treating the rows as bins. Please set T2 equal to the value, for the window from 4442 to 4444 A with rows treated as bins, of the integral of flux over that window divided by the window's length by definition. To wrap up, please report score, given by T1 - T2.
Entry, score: 39.5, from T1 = 79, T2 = 39.5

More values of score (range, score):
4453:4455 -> 37.0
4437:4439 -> 33.5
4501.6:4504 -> 48.1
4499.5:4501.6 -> 39.1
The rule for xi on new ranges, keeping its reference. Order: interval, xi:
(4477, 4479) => 39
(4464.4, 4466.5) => 7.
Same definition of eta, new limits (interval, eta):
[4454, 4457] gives 3.40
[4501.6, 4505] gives 3.47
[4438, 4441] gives 3.41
